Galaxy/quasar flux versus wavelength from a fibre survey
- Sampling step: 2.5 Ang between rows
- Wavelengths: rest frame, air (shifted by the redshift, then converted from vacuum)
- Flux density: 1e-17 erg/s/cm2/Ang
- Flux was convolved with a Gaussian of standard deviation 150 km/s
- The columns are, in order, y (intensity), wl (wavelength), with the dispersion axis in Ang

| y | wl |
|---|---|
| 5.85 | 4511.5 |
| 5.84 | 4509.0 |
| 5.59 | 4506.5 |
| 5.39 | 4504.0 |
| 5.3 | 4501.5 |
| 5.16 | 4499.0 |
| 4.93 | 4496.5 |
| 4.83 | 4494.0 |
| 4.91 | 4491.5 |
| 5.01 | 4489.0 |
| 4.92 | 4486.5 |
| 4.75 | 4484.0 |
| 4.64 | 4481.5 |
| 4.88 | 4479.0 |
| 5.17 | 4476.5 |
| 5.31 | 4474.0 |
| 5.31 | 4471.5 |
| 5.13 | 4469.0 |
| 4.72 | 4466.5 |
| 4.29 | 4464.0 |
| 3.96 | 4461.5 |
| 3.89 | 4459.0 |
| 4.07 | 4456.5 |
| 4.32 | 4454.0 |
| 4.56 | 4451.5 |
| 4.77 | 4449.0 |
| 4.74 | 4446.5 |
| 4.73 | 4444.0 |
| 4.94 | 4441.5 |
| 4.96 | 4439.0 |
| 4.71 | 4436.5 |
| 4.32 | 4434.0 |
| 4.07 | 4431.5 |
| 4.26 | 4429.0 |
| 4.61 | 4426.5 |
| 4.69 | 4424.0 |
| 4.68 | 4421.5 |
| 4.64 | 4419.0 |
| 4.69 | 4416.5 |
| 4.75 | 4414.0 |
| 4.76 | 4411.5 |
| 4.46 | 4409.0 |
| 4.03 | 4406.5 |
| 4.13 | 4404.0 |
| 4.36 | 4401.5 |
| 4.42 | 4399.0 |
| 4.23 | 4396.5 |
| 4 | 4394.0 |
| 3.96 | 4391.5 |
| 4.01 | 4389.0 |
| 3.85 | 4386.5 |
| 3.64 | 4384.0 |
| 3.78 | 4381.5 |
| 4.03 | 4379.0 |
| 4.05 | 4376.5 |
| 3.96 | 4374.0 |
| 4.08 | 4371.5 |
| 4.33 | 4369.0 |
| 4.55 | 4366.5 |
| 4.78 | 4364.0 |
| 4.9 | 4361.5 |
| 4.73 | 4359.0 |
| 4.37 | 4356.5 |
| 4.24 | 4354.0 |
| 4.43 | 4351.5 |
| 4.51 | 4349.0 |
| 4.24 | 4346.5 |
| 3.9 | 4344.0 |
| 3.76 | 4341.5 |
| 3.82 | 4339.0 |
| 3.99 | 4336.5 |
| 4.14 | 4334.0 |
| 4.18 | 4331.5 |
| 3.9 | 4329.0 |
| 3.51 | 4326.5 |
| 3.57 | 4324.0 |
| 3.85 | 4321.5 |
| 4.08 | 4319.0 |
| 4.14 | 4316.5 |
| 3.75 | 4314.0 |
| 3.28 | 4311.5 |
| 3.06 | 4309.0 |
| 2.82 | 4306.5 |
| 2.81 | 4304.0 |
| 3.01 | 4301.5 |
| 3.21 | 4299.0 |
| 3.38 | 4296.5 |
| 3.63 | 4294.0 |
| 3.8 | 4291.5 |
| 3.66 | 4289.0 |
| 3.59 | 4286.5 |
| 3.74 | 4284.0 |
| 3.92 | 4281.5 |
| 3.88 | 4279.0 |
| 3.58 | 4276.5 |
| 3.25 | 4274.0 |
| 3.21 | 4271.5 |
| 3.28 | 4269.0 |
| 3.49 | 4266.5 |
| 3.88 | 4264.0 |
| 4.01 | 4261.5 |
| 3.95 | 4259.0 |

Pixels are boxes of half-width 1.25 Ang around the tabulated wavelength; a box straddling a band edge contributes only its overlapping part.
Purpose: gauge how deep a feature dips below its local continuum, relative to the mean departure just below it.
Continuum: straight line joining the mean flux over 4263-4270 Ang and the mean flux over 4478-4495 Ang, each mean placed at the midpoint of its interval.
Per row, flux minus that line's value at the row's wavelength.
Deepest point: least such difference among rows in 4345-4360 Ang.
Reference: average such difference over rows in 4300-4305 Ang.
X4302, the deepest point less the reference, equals 1.0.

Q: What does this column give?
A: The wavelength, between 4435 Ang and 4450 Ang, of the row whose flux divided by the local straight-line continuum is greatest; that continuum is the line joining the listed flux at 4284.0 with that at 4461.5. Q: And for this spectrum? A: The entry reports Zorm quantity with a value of 4439.0 Ang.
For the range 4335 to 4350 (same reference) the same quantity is 4349.0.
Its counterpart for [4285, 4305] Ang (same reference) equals 4291.5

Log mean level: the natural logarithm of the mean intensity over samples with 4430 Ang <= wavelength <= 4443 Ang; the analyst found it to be 1.53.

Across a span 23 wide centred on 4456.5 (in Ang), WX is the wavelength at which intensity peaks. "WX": 4449.0 Ang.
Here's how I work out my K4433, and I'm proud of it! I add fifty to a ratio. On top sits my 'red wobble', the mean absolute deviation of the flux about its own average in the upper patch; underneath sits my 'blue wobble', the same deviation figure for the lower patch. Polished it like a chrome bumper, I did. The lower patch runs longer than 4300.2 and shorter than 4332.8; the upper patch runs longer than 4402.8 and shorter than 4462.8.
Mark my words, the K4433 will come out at 50.7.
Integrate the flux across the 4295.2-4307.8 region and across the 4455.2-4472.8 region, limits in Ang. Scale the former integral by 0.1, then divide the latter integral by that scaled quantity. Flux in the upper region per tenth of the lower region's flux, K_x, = 21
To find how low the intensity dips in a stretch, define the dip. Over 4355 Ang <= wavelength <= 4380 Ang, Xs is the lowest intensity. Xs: 3.96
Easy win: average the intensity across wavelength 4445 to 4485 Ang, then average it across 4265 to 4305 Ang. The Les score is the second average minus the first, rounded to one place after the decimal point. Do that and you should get -1.2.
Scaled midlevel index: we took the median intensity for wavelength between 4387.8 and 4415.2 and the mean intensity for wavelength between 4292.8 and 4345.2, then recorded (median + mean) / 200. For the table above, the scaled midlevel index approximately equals 0.039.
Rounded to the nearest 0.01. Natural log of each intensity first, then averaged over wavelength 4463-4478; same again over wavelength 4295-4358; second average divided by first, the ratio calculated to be 0.82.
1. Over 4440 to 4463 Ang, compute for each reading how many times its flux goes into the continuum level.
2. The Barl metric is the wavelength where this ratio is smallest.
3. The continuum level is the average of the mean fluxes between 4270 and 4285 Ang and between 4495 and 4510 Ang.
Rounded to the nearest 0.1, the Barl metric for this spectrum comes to 4441.5 Ang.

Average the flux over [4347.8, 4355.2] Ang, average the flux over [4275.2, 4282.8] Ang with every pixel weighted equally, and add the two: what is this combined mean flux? 8.2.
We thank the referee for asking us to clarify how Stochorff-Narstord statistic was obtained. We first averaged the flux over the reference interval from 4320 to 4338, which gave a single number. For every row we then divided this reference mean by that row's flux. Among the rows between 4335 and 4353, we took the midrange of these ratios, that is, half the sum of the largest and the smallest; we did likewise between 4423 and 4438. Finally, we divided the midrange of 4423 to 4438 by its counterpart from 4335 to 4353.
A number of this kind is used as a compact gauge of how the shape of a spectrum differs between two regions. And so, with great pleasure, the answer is 0.94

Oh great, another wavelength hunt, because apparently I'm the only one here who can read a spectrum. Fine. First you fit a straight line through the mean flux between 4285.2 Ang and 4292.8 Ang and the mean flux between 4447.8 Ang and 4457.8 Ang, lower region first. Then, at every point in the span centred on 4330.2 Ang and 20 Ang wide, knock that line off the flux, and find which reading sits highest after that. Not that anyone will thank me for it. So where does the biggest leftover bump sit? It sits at 4331.5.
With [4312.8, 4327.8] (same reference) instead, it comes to 4316.5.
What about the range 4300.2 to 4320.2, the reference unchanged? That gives 4316.5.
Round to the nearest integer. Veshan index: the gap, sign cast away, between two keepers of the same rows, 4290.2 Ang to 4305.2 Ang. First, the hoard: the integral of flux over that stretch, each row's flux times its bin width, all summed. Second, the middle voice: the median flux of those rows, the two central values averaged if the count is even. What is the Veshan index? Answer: 46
